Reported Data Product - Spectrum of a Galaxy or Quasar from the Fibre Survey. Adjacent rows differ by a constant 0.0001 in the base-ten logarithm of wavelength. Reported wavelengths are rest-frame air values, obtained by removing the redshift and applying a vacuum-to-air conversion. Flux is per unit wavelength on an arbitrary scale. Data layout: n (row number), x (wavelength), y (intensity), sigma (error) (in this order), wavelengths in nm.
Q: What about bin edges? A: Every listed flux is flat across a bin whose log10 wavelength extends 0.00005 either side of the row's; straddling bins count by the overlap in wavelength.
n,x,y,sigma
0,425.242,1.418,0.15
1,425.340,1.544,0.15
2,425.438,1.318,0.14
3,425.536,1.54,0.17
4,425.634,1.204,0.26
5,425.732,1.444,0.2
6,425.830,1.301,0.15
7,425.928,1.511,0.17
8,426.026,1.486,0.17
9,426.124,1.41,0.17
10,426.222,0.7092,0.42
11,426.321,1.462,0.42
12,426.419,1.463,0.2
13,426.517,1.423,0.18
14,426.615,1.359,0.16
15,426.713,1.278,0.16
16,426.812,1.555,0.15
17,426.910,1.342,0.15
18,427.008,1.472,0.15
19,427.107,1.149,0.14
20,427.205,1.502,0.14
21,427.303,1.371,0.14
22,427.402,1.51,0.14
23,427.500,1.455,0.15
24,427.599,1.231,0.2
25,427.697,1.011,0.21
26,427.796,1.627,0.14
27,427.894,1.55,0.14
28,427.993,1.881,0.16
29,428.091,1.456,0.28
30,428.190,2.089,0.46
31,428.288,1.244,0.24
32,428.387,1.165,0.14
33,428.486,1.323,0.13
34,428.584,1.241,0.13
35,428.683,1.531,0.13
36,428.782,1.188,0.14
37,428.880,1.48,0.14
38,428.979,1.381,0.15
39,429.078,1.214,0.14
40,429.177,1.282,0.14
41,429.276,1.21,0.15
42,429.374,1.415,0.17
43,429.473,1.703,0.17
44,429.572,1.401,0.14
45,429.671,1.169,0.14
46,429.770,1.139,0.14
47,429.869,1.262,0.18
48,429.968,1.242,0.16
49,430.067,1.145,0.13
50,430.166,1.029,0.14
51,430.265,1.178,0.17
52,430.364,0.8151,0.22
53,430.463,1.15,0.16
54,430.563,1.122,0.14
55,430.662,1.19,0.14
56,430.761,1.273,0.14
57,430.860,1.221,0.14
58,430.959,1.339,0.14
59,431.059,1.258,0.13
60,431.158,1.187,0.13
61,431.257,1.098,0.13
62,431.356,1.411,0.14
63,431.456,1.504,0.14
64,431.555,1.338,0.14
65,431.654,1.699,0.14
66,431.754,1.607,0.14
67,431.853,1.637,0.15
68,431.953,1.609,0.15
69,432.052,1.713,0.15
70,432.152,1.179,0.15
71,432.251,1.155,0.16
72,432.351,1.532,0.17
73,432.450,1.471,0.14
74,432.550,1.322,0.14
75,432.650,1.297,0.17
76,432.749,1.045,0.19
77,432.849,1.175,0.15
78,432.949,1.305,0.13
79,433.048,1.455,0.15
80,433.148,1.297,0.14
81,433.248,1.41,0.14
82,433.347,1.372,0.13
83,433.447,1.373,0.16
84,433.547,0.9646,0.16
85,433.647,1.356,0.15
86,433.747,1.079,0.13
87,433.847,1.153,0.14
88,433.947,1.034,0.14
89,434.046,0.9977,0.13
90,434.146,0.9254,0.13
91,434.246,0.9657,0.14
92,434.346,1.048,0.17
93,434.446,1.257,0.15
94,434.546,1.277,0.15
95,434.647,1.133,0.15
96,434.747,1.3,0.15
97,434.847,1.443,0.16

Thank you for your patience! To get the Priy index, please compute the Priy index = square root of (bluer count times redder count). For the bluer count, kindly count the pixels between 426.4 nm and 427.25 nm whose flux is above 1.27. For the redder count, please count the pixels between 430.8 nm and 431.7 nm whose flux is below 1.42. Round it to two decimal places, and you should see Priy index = 7.48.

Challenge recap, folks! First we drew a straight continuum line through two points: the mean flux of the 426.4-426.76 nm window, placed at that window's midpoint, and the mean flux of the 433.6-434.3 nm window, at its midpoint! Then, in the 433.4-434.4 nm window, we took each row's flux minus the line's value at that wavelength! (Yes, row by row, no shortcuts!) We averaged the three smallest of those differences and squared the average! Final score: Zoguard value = 0.014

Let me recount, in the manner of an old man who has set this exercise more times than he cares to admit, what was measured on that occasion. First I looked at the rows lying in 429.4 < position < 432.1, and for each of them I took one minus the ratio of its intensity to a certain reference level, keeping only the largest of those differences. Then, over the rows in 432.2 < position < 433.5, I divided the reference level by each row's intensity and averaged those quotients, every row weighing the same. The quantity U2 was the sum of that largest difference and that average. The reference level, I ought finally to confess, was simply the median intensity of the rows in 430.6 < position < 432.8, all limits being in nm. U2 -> 1.40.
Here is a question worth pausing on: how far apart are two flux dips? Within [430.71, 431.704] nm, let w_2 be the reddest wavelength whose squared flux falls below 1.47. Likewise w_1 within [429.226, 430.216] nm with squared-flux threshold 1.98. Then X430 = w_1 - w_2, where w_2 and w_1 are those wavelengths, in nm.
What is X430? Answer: -1.09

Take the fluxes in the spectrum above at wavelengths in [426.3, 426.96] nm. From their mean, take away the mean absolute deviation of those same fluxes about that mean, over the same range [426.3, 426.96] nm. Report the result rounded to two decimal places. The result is 1.34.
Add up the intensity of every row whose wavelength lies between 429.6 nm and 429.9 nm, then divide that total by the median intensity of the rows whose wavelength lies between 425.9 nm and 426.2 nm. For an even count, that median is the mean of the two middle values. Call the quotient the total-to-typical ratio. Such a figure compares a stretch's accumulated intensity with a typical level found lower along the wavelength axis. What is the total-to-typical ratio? 2.4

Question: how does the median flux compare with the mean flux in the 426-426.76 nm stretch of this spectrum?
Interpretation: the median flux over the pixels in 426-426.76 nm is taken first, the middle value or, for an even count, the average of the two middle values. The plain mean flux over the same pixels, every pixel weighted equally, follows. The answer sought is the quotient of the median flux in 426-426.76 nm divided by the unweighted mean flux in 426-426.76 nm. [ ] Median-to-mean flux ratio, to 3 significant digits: 1.07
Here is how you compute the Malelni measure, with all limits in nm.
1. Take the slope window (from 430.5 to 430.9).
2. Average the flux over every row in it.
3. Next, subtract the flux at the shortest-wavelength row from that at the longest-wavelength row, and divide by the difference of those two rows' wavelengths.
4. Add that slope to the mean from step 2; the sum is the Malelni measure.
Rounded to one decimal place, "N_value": 1.5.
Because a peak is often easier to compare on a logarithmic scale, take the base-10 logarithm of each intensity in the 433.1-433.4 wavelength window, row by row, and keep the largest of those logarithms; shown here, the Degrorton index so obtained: 0.15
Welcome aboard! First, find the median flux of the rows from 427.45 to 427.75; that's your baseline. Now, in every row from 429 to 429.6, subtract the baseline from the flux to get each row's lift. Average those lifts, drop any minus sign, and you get 0.14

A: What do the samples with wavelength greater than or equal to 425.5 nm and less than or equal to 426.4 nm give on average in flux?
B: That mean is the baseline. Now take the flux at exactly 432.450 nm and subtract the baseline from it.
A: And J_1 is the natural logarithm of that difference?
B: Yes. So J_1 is -2.0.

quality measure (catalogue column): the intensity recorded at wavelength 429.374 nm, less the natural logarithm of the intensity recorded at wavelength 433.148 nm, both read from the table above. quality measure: 1.15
